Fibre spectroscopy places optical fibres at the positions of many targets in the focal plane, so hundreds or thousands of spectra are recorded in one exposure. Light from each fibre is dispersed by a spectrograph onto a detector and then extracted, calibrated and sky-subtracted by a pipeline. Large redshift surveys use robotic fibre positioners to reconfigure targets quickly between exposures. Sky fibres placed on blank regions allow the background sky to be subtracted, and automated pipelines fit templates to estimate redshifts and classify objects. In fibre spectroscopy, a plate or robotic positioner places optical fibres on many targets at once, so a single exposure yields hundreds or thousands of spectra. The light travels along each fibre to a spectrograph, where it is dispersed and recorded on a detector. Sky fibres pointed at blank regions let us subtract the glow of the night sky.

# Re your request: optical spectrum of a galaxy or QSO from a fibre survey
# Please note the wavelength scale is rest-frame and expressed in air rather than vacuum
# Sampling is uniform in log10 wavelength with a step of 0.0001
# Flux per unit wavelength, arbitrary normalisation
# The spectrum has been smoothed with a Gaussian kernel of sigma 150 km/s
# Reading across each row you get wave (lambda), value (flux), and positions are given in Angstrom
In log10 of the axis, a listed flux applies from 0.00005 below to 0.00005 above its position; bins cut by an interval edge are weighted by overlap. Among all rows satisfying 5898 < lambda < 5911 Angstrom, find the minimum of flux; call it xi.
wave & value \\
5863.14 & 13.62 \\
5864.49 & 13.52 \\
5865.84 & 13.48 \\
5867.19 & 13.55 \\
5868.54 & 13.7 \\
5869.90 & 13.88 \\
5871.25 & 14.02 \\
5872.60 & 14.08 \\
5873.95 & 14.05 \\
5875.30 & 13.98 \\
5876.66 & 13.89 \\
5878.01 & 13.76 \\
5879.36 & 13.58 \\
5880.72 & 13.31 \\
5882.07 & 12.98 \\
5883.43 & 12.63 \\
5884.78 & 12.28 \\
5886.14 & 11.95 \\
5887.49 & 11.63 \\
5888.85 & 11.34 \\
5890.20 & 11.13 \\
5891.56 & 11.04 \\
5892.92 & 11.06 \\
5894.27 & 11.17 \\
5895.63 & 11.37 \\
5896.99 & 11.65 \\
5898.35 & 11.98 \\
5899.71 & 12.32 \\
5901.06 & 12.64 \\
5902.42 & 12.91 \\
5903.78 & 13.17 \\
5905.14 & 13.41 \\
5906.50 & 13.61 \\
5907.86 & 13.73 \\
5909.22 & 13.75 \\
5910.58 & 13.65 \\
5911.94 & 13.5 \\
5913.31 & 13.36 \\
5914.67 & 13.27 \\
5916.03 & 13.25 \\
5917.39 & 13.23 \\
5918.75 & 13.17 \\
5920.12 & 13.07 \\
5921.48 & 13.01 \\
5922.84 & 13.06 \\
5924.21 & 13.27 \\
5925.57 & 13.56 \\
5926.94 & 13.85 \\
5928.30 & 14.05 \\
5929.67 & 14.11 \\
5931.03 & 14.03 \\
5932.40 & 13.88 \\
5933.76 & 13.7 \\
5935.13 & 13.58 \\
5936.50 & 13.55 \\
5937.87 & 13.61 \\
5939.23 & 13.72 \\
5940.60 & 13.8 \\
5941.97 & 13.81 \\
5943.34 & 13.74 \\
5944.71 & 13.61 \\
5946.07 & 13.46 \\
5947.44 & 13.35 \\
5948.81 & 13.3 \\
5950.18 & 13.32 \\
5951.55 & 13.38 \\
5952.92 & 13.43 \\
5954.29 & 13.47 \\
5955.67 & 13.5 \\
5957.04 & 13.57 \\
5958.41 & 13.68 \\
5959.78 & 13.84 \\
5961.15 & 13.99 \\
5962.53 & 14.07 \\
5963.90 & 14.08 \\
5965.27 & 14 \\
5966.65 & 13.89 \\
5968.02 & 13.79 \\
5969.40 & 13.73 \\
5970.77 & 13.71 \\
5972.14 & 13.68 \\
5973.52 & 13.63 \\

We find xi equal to 11.98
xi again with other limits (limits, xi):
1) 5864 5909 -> 11.04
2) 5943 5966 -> 13.3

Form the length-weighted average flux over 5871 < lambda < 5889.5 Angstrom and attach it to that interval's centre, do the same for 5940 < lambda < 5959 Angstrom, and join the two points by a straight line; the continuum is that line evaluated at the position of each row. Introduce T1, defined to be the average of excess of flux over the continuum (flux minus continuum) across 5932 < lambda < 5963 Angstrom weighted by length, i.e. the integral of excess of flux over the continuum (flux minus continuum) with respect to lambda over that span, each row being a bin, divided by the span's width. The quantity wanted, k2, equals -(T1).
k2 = -0.1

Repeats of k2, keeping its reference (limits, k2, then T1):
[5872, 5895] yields 0.5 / -0.5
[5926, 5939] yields -0.4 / 0.4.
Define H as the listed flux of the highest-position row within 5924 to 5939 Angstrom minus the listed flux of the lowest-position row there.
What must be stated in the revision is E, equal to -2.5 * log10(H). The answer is 1.2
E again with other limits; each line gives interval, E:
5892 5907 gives -1.0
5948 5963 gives 0.3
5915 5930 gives 0.2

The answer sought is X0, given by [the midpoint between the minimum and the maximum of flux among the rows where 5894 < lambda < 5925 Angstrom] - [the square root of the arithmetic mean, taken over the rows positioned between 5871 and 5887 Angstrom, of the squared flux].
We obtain -0.9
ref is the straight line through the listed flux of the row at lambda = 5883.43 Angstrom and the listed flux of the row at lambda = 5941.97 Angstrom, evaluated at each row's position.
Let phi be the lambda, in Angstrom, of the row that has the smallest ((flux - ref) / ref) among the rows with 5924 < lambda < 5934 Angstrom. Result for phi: 5924.21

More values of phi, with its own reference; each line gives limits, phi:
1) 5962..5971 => 5970.77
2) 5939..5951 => 5950.18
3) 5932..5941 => 5936.50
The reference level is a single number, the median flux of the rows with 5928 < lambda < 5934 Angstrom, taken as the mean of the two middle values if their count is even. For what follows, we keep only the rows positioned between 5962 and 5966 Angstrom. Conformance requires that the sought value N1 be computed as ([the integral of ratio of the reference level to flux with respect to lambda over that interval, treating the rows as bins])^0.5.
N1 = 2.00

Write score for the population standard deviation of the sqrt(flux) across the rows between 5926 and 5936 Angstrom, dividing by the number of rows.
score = 0.024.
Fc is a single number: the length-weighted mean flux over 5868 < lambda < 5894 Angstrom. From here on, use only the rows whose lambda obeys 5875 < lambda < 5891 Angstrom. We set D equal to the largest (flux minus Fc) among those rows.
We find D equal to 1.15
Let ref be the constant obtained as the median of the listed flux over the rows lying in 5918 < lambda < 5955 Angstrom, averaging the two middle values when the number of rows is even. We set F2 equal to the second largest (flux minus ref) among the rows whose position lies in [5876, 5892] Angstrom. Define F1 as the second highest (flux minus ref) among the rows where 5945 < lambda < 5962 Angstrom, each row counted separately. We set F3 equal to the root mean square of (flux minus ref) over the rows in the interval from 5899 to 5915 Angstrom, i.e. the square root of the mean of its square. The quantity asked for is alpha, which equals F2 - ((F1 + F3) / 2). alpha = -0.2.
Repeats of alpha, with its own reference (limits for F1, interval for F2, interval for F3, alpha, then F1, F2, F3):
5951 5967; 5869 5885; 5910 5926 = 0.1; 0.5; 0.49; 0.338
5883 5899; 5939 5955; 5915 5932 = 0.7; -1.3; 0.24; 0.416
